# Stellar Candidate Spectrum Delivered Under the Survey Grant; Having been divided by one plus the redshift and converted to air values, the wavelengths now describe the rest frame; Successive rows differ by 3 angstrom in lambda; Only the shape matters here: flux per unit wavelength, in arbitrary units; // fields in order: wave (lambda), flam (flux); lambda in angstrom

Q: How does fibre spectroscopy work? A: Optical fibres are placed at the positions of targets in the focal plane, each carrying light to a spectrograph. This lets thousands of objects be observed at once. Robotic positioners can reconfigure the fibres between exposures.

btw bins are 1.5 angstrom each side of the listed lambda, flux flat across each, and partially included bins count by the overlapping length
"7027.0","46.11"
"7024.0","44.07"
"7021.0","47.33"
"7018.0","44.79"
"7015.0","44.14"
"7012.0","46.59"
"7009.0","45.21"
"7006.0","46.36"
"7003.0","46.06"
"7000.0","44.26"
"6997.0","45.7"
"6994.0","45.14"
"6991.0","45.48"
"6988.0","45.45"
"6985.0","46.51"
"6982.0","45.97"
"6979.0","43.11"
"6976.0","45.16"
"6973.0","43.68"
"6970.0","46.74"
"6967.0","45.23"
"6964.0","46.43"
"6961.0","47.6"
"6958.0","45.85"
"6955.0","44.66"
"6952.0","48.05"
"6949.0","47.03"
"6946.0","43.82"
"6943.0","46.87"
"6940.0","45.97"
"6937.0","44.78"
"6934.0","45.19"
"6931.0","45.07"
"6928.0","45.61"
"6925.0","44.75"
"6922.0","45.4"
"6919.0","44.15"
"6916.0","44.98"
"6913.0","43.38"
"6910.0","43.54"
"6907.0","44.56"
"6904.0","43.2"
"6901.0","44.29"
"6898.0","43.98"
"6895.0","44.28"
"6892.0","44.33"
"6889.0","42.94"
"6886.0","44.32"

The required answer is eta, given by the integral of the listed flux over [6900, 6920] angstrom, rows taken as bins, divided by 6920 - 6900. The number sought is 44.00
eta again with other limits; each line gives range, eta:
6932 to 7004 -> 45.61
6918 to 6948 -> 45.21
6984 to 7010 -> 45.56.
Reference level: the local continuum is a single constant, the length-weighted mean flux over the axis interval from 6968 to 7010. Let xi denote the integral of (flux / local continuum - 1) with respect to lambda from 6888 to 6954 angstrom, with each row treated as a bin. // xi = -0.74 angstrom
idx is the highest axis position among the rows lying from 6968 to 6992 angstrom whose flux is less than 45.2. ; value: 6979.0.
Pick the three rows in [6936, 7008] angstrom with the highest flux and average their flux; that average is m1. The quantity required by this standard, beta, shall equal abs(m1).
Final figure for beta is 47.6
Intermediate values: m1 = 47.6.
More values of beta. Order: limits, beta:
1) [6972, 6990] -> 46.0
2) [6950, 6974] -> 47.5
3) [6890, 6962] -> 47.6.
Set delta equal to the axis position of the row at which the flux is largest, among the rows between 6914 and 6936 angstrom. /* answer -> 6928.0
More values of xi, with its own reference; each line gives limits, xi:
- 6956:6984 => 0.12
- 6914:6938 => -0.20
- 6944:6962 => 0.32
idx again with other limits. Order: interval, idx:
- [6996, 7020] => 7018.0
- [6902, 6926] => 6925.0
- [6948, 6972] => 6955.0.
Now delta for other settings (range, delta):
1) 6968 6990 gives 6970.0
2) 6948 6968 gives 6952.0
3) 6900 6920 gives 6916.0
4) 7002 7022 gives 7021.0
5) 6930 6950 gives 6949.0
